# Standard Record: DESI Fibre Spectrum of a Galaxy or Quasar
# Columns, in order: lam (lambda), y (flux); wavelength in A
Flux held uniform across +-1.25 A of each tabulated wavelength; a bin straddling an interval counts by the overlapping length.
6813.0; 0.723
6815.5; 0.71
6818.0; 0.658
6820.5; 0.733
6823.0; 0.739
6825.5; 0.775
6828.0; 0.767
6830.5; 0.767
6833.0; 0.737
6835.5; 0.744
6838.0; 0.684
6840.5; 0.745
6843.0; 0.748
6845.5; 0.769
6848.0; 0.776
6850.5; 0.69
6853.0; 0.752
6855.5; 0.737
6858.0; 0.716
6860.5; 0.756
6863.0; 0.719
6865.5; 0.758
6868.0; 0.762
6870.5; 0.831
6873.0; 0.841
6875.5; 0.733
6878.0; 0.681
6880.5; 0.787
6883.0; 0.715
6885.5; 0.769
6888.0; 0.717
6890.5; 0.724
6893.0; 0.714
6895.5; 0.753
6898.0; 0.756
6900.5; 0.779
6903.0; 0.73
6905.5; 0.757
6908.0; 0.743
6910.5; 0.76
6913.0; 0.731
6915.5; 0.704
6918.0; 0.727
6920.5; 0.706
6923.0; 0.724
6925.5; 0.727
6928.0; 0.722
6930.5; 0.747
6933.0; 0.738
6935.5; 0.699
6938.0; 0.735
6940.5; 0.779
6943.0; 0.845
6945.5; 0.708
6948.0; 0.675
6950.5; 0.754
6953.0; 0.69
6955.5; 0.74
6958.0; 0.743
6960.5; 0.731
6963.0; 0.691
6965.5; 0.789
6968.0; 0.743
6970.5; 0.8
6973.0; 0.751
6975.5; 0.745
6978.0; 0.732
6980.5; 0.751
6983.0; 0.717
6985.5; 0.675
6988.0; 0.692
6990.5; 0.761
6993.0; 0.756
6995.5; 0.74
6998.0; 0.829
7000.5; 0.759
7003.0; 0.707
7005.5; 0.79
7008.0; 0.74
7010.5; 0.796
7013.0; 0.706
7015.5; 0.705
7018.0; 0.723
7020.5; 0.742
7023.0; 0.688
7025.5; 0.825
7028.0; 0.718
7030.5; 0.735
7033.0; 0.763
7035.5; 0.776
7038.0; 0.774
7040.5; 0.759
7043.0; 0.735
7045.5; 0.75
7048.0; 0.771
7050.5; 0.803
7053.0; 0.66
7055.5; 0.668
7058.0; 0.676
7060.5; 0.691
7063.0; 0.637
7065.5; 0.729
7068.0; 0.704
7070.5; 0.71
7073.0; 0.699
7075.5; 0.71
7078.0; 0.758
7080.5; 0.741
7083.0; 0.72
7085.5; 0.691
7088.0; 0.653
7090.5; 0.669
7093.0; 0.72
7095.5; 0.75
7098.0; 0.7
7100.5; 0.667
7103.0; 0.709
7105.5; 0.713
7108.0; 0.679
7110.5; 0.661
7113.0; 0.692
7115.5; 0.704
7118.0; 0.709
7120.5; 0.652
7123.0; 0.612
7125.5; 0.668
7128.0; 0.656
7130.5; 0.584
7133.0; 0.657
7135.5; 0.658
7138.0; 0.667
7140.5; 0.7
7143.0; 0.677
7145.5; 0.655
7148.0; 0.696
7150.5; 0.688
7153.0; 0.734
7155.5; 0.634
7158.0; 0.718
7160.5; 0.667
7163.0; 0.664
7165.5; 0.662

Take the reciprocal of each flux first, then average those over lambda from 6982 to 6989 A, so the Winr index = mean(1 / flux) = 1.44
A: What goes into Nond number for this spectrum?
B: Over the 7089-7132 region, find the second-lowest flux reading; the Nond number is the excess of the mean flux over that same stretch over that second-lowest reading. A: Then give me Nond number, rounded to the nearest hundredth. 0.07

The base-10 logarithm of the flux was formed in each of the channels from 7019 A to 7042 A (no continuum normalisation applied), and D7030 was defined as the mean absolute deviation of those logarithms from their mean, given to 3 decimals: 0.017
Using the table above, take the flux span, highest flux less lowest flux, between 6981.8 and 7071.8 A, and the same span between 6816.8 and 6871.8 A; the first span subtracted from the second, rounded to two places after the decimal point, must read -0.02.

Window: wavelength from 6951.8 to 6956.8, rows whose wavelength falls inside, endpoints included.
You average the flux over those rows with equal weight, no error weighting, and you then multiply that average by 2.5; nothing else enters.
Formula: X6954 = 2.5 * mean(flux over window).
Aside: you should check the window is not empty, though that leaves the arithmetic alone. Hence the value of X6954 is 1.79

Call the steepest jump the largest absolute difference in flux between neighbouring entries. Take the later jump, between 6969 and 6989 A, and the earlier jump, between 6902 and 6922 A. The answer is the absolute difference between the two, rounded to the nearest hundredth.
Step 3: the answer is 0.02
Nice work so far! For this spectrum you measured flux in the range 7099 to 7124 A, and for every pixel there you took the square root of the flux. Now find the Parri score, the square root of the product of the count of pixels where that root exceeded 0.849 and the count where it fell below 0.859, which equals 0.0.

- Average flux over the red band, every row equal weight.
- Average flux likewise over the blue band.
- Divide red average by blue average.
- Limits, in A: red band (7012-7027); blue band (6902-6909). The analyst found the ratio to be 0.984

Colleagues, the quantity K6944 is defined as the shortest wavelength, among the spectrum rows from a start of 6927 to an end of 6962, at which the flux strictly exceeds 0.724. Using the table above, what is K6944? 6930.5 A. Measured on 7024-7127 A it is 7025.5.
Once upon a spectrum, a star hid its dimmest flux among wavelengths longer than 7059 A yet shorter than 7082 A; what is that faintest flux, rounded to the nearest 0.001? 0.637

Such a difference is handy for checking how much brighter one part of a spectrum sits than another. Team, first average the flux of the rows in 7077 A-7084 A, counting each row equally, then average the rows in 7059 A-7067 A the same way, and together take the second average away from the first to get 0.054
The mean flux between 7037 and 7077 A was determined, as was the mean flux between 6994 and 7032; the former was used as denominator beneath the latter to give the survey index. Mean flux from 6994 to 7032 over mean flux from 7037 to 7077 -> 1.04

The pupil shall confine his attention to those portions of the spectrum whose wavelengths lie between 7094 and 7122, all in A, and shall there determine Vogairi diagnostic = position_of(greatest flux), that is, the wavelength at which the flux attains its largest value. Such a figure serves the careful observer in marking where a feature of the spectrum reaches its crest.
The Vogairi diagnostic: 7095.5 A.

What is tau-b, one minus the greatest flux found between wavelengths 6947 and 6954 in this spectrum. 0.25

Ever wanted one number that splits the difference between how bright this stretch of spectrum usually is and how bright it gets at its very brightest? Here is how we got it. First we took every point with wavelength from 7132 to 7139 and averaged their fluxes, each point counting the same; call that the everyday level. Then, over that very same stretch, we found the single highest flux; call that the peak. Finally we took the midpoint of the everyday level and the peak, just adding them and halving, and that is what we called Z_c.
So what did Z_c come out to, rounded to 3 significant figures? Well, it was 0.664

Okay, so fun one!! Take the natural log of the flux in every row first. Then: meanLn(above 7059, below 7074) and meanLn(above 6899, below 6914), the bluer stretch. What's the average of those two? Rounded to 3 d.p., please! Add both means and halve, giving -0.326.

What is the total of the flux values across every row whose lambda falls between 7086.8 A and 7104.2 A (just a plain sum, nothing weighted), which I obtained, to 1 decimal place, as 4.9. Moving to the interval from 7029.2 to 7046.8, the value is 5.3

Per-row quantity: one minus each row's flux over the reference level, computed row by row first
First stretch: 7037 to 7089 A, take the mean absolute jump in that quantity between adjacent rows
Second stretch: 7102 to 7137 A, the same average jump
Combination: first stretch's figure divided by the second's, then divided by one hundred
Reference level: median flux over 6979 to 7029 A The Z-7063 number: 0.0099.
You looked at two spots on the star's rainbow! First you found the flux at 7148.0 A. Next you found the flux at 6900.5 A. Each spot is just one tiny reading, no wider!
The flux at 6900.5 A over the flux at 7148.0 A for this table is 1.12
